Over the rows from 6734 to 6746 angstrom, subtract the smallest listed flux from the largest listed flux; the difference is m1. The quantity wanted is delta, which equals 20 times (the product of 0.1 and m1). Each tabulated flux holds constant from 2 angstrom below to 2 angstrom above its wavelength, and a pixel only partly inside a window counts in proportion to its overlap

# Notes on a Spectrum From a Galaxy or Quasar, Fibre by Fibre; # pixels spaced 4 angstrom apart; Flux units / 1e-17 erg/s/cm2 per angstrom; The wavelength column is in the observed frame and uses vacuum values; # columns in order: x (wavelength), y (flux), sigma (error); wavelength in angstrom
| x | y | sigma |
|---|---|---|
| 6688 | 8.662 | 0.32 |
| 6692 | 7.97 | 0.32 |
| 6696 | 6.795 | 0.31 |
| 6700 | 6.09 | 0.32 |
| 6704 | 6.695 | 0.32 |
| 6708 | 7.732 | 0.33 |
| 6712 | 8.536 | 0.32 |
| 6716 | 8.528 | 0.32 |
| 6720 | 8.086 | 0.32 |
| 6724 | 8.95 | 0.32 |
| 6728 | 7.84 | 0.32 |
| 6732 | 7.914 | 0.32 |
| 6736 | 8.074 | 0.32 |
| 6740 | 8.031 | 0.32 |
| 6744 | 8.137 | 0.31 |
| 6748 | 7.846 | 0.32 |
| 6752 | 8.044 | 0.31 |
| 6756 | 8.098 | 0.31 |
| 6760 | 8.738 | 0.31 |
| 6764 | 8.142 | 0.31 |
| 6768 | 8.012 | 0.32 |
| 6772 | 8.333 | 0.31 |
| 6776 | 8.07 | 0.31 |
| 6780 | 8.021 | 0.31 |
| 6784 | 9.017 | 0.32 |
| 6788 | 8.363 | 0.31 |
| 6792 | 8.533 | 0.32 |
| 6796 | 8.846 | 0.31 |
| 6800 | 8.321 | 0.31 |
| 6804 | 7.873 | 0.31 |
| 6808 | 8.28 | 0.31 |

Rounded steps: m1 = 0.1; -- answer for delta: 0.2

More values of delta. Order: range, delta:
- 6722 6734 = 2.2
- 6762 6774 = 0.6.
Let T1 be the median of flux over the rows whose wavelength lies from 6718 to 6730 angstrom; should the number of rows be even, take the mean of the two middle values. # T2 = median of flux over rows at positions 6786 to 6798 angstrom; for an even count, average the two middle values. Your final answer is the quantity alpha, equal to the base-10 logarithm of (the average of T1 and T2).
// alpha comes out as 0.920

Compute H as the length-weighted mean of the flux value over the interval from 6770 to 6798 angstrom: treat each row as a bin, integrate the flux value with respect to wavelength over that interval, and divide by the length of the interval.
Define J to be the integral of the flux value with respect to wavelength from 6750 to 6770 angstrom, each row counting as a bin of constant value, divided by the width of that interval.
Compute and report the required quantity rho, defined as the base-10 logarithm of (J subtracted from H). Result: -0.6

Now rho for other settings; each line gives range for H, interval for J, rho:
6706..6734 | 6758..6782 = -2.1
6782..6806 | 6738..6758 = -0.3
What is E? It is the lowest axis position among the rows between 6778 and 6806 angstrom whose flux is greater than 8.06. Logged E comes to 6784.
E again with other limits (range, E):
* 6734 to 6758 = 6736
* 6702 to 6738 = 6712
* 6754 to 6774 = 6756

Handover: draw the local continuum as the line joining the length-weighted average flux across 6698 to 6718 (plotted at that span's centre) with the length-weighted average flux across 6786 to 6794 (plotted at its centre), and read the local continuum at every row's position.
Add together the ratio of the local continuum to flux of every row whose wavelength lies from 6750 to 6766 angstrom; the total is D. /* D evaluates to 3.9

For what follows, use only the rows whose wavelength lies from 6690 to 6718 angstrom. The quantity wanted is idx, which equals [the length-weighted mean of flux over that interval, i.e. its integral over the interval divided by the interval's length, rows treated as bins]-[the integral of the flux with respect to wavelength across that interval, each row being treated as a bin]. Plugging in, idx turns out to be -202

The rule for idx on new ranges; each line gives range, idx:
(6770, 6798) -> -228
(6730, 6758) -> -217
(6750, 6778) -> -222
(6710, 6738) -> -223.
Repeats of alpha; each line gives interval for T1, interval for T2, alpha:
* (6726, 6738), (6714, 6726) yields 0.915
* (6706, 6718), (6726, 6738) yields 0.915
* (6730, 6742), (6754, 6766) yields 0.908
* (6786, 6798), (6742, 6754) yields 0.918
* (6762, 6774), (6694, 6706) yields 0.870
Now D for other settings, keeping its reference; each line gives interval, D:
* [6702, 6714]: 3.0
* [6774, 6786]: 3.0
